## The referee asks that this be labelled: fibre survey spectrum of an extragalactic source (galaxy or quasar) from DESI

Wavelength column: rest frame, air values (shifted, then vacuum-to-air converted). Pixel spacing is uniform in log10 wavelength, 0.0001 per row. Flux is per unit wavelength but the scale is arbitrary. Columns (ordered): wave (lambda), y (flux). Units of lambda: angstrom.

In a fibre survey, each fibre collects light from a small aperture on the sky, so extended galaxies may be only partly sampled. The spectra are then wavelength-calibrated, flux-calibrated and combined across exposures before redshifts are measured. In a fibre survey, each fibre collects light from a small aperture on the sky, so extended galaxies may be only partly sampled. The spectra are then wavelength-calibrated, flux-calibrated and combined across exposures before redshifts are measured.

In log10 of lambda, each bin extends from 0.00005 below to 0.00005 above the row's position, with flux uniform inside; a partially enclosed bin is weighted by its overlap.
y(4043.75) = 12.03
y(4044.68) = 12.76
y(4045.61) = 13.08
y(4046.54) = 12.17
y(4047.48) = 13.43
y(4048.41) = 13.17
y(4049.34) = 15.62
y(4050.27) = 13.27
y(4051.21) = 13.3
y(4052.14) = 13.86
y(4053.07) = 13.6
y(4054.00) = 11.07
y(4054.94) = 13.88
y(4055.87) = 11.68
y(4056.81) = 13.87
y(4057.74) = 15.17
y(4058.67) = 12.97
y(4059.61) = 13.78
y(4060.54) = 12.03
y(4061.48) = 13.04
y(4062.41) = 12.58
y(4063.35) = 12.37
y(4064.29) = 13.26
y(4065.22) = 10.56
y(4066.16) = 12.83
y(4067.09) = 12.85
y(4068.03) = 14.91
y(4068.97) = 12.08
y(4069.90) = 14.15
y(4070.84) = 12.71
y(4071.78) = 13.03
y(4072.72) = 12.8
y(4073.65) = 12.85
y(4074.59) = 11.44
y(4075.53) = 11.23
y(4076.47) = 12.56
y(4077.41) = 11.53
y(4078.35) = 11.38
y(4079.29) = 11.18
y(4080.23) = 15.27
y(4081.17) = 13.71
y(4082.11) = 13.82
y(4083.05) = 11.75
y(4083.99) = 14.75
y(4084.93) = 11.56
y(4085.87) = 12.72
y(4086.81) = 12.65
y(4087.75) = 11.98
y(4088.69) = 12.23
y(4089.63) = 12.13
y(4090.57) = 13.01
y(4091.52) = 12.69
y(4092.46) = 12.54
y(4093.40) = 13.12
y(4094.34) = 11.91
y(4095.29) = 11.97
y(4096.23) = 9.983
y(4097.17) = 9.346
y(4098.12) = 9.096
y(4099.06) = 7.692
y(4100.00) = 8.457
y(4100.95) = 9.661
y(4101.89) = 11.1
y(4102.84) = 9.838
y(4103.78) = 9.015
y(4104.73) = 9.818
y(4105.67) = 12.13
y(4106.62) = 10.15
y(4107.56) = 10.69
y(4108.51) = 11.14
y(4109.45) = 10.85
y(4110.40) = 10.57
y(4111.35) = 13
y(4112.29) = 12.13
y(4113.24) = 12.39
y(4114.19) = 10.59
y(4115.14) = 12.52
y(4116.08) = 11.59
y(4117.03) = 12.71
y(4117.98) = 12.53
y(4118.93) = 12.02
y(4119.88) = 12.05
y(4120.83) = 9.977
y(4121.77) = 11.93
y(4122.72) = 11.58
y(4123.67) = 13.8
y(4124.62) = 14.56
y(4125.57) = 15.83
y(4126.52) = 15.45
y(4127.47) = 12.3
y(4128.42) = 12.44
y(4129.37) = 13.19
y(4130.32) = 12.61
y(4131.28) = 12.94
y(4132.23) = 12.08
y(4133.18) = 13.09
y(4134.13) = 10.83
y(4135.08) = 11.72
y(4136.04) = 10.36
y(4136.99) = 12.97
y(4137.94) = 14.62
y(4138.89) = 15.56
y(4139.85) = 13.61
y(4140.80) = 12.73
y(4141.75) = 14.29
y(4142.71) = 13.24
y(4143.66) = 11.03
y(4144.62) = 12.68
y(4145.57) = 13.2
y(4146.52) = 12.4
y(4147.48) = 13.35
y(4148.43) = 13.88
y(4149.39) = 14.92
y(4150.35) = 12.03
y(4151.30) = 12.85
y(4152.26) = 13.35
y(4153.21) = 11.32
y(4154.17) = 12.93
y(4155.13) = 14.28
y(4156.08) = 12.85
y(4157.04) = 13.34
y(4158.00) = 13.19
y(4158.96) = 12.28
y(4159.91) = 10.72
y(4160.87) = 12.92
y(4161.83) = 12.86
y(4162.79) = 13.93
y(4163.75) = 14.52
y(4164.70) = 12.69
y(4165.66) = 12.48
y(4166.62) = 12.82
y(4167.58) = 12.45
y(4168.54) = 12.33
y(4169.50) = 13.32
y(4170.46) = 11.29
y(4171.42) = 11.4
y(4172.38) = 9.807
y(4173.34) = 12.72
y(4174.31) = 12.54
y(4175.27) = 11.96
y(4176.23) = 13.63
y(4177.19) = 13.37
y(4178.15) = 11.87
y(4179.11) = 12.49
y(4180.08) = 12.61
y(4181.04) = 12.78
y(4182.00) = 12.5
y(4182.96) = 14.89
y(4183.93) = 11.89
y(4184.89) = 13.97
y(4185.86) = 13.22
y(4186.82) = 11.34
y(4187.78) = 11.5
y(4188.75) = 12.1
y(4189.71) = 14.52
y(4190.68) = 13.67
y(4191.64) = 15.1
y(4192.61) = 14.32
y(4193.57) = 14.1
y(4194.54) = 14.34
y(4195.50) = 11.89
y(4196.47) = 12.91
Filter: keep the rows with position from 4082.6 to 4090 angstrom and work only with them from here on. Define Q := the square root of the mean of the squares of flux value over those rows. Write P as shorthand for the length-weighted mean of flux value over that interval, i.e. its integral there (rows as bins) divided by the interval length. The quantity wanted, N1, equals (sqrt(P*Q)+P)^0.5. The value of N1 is 5.00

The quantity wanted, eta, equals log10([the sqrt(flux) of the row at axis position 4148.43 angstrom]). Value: 0.571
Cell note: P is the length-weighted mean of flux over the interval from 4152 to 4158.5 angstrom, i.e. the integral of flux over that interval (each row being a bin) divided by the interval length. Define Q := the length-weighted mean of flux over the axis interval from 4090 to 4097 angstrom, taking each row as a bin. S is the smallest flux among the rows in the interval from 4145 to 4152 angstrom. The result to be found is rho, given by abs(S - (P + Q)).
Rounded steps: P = 13.0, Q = 12.1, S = 12.03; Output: 13.0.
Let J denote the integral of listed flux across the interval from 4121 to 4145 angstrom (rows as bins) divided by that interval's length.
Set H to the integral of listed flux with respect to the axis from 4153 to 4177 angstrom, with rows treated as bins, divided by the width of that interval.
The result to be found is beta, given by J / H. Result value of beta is 1.03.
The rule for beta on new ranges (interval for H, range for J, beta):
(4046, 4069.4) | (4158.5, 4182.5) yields 0.95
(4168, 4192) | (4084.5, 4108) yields 0.87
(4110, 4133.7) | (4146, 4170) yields 1.03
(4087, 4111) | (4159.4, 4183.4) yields 1.16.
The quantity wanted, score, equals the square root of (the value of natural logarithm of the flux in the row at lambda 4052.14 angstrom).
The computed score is 1.62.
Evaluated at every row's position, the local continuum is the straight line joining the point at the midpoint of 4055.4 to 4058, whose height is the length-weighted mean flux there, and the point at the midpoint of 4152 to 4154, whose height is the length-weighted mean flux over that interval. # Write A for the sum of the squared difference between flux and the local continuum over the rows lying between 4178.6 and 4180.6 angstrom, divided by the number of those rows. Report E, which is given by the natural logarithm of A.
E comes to -1.3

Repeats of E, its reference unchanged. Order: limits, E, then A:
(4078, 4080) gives 1.3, 3.7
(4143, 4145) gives 0.0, 1.0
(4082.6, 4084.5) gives 0.8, 2.3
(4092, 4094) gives -2.0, 0.1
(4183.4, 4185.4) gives 0.7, 2.0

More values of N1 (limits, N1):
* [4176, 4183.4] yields 5.10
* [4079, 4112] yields 4.80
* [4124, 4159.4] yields 5.12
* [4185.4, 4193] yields 5.14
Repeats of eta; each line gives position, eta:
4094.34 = 0.538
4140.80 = 0.552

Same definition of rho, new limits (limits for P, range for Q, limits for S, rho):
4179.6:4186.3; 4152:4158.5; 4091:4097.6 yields 16.8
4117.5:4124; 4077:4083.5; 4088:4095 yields 12.7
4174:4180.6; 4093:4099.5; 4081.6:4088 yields 11.5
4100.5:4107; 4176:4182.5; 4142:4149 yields 12.0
